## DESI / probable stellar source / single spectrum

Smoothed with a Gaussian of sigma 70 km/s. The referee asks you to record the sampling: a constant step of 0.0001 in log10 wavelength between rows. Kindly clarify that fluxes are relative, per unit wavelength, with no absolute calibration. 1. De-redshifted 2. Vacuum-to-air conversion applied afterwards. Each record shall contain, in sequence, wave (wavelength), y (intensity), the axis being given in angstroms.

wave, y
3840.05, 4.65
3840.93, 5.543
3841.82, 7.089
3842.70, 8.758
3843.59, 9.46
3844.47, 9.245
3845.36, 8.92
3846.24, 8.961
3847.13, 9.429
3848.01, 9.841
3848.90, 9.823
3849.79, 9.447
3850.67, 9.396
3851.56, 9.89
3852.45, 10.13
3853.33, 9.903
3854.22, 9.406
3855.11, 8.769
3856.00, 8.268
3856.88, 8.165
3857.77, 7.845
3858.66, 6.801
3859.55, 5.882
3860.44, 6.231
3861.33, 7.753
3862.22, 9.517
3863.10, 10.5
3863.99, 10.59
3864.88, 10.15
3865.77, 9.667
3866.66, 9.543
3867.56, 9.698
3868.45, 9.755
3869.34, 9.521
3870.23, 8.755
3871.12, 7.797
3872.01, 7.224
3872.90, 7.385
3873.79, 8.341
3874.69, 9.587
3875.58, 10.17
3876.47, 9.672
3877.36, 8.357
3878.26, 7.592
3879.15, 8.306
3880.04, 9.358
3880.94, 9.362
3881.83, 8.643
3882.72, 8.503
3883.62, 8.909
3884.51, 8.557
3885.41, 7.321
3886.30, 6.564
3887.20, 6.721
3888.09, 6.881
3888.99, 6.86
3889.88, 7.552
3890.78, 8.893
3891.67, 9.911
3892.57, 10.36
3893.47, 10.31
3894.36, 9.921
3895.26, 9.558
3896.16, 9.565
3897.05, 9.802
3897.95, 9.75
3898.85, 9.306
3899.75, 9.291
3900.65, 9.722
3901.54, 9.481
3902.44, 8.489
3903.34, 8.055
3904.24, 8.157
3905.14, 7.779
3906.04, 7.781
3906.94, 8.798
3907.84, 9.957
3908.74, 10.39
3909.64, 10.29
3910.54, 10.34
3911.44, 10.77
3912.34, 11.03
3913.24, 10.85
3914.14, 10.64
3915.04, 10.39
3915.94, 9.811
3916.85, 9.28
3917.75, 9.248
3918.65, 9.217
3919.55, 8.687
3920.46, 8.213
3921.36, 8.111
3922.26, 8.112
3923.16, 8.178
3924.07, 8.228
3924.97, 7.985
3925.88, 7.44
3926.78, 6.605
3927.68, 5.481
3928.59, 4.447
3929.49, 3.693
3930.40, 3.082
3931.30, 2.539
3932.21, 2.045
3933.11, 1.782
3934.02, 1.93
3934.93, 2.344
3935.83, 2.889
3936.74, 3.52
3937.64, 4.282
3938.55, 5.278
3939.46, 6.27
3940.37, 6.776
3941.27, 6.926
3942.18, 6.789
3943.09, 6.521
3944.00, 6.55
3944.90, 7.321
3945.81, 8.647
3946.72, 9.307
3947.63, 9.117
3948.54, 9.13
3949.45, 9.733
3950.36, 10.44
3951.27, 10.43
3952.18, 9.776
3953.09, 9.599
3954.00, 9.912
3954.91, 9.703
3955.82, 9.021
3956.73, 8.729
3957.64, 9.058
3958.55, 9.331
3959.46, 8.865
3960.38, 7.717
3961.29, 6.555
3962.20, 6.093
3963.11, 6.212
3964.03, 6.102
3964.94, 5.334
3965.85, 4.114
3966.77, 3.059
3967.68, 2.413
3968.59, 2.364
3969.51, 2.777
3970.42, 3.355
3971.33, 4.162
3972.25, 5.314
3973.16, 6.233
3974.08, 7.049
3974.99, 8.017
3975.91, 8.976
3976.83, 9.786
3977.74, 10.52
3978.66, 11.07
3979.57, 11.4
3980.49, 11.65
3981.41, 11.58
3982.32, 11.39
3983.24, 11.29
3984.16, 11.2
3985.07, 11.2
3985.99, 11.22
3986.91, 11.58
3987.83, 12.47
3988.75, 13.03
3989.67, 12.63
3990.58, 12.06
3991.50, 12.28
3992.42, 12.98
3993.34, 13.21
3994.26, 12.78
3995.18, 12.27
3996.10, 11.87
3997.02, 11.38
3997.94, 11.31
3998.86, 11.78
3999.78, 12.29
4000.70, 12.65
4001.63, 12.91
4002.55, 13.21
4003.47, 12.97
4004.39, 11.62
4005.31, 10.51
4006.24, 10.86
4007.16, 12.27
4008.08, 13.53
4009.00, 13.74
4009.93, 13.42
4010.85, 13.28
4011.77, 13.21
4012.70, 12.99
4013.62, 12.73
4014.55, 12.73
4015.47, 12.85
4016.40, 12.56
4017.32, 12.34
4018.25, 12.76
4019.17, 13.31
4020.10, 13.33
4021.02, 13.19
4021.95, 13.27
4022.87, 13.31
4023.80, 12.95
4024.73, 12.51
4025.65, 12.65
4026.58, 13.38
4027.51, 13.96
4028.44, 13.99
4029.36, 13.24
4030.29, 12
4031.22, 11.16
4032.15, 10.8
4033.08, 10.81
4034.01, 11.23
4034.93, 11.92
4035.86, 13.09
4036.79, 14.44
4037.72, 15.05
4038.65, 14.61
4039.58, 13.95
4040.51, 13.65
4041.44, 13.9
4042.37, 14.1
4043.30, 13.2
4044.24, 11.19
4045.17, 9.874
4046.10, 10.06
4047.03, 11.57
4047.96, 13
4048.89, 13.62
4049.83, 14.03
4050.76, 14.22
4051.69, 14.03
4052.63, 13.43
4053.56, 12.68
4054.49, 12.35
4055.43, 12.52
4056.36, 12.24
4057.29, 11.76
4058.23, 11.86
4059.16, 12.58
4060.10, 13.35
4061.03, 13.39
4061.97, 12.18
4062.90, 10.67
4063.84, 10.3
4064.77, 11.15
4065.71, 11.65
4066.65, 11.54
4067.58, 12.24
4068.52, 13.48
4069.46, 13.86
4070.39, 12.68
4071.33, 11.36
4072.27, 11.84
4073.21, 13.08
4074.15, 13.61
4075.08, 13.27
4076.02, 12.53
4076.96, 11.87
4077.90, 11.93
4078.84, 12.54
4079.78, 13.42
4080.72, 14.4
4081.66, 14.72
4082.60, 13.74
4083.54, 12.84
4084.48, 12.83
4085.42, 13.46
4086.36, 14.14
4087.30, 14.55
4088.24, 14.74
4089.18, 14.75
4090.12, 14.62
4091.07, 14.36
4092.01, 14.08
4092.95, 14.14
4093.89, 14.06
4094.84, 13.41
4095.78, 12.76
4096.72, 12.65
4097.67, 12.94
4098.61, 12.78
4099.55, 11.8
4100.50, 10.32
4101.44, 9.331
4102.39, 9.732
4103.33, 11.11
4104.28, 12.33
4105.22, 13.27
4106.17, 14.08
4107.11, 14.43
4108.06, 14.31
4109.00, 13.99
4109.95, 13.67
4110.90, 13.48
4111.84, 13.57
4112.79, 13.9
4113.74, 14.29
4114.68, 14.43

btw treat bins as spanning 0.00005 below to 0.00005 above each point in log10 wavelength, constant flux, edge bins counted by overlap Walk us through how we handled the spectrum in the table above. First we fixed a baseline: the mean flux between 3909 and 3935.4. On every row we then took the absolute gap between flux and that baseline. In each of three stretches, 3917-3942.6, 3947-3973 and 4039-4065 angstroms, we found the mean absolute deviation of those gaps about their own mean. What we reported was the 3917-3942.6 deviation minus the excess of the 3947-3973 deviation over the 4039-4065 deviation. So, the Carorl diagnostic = 1.7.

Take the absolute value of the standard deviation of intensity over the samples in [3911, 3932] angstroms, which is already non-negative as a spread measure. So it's 2.5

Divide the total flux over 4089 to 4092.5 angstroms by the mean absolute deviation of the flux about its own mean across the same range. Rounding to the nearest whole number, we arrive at 249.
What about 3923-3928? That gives 52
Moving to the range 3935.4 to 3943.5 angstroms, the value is 37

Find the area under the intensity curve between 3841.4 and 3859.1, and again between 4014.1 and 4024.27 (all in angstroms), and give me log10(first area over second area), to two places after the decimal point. 0.08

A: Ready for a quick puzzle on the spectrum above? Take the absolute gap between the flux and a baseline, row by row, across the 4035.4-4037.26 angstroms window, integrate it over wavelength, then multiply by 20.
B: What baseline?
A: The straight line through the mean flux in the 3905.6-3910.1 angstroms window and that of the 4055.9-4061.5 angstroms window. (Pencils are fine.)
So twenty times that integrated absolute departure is 63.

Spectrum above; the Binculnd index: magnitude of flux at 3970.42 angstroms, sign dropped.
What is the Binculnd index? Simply 3.4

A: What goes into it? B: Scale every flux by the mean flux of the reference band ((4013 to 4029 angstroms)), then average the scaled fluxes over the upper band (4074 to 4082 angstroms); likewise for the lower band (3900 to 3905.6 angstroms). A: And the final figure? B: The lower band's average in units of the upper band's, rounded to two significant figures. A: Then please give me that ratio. 0.66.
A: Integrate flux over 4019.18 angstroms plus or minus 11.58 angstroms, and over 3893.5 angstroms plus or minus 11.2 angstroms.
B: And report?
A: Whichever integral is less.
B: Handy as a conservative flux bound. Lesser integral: 196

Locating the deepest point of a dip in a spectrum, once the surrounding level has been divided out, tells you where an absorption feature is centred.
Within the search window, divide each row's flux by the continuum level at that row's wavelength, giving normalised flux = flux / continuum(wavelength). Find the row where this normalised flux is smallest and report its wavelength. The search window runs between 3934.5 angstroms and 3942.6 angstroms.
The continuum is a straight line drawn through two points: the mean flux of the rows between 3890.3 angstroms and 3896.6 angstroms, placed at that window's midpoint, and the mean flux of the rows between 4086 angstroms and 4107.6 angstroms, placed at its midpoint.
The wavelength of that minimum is 3934.93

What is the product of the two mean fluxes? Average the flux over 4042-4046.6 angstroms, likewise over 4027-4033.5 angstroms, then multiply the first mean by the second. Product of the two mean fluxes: 143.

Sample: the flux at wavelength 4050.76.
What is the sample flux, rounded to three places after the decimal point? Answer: 14.220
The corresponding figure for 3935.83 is 2.889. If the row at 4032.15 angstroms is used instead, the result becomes 10.800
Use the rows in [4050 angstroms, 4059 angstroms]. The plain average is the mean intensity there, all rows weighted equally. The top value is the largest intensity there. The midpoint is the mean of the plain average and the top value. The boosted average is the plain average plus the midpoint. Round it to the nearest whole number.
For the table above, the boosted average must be 26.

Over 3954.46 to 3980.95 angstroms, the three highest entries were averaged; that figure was 11.4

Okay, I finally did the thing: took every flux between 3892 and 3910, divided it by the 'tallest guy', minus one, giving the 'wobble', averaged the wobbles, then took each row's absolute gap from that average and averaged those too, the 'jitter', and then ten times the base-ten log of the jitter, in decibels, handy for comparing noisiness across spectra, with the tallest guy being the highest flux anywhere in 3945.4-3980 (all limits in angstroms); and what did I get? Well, -12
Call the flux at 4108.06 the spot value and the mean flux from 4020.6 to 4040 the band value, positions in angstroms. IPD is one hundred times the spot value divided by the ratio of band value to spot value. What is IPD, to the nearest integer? 1584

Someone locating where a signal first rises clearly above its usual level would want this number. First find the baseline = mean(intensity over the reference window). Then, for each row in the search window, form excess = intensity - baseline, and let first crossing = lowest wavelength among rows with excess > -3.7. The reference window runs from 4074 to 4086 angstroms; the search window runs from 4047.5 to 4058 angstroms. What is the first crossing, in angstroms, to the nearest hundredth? 4047.96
